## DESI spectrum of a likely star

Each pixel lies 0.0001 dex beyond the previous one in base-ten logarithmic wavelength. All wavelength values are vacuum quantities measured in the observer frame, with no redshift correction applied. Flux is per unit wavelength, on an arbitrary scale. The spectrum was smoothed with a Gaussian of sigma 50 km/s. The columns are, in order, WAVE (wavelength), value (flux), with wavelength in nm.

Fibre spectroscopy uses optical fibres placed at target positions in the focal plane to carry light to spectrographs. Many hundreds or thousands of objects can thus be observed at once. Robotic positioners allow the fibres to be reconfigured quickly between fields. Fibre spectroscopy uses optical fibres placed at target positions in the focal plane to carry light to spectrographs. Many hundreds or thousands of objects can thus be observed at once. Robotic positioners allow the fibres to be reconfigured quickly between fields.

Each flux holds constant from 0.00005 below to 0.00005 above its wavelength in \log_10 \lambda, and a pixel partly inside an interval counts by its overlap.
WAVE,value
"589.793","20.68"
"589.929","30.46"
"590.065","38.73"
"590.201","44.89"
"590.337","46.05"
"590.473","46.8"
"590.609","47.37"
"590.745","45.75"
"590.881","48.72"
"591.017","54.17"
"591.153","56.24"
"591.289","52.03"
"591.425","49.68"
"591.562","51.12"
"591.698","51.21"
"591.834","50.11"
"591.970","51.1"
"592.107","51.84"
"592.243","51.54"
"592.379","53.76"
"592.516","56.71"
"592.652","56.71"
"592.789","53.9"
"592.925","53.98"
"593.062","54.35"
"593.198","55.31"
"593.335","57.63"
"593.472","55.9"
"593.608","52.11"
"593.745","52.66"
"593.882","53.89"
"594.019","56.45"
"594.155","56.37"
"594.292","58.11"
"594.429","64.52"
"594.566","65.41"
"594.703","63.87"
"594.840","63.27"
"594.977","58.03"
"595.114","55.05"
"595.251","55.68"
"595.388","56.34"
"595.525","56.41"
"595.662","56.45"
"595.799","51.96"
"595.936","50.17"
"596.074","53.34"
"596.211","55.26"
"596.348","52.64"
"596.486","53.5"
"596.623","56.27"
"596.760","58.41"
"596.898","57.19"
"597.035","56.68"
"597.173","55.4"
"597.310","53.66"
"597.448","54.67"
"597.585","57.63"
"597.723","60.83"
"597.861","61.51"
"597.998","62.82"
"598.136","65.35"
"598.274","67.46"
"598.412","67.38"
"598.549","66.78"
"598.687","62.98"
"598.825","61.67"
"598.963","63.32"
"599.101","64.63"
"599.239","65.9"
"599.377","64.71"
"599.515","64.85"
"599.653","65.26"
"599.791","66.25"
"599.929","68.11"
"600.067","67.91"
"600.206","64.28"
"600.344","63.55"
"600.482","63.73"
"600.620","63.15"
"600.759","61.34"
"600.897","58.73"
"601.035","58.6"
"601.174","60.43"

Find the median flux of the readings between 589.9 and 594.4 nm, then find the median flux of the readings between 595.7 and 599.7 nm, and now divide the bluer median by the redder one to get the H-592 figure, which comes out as 0.86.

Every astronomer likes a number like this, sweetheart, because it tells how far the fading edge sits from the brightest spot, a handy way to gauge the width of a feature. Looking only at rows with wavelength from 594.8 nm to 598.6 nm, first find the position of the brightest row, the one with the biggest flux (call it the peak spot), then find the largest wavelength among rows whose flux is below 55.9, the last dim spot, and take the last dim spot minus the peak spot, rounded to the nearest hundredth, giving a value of -0.83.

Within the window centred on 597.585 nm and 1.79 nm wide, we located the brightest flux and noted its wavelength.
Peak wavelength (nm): 598.274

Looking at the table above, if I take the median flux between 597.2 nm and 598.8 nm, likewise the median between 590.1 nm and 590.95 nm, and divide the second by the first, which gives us 0.739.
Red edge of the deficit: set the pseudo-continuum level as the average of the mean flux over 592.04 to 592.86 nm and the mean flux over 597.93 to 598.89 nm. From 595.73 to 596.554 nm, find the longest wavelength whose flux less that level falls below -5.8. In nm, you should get 596.486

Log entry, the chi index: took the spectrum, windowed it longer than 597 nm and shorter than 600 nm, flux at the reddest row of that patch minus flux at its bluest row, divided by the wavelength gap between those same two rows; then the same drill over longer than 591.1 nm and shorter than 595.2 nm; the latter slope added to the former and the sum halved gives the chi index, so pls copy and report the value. 1.8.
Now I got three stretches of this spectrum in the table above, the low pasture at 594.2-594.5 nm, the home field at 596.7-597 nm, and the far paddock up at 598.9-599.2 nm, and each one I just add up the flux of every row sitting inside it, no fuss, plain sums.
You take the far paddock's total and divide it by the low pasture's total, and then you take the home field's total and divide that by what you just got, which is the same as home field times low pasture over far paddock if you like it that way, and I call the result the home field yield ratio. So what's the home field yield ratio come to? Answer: 111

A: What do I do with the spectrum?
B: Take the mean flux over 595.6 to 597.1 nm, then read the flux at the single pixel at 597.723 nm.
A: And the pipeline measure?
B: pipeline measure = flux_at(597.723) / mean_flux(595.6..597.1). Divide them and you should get 1.11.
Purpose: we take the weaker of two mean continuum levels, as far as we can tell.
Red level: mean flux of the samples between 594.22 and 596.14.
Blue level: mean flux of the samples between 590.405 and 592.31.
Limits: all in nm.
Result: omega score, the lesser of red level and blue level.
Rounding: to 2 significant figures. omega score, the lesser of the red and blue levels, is 51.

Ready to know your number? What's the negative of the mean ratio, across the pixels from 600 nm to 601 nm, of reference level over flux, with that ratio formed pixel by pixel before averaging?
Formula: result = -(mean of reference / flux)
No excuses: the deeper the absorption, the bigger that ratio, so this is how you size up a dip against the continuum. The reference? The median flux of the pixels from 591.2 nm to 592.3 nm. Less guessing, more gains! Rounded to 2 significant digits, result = -0.81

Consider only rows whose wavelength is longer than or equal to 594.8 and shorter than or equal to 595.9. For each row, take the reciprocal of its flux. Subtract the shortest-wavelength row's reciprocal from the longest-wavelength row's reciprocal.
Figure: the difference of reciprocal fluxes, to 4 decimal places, 0.0034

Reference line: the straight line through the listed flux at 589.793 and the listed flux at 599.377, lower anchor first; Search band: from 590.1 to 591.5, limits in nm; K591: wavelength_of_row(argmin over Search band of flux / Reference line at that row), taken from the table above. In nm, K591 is 591.425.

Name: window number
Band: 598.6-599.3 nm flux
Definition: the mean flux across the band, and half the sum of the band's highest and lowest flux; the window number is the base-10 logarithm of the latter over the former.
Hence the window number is 0.001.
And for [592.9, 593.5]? 0.003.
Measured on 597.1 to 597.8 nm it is 0.006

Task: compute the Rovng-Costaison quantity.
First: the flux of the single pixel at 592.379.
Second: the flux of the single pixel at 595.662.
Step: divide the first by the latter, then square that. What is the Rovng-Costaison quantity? 0.91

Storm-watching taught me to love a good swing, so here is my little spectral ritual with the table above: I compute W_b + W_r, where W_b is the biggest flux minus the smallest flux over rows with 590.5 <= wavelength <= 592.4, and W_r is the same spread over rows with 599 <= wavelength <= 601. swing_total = 19.9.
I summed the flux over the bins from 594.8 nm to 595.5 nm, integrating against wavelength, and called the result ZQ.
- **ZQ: 40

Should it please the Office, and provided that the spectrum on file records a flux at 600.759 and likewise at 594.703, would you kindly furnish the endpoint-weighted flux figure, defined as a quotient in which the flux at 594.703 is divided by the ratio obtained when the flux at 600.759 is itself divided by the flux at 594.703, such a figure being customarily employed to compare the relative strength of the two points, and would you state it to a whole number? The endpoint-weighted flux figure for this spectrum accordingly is 67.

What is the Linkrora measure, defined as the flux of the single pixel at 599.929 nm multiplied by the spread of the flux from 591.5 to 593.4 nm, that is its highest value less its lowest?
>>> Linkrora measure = 512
